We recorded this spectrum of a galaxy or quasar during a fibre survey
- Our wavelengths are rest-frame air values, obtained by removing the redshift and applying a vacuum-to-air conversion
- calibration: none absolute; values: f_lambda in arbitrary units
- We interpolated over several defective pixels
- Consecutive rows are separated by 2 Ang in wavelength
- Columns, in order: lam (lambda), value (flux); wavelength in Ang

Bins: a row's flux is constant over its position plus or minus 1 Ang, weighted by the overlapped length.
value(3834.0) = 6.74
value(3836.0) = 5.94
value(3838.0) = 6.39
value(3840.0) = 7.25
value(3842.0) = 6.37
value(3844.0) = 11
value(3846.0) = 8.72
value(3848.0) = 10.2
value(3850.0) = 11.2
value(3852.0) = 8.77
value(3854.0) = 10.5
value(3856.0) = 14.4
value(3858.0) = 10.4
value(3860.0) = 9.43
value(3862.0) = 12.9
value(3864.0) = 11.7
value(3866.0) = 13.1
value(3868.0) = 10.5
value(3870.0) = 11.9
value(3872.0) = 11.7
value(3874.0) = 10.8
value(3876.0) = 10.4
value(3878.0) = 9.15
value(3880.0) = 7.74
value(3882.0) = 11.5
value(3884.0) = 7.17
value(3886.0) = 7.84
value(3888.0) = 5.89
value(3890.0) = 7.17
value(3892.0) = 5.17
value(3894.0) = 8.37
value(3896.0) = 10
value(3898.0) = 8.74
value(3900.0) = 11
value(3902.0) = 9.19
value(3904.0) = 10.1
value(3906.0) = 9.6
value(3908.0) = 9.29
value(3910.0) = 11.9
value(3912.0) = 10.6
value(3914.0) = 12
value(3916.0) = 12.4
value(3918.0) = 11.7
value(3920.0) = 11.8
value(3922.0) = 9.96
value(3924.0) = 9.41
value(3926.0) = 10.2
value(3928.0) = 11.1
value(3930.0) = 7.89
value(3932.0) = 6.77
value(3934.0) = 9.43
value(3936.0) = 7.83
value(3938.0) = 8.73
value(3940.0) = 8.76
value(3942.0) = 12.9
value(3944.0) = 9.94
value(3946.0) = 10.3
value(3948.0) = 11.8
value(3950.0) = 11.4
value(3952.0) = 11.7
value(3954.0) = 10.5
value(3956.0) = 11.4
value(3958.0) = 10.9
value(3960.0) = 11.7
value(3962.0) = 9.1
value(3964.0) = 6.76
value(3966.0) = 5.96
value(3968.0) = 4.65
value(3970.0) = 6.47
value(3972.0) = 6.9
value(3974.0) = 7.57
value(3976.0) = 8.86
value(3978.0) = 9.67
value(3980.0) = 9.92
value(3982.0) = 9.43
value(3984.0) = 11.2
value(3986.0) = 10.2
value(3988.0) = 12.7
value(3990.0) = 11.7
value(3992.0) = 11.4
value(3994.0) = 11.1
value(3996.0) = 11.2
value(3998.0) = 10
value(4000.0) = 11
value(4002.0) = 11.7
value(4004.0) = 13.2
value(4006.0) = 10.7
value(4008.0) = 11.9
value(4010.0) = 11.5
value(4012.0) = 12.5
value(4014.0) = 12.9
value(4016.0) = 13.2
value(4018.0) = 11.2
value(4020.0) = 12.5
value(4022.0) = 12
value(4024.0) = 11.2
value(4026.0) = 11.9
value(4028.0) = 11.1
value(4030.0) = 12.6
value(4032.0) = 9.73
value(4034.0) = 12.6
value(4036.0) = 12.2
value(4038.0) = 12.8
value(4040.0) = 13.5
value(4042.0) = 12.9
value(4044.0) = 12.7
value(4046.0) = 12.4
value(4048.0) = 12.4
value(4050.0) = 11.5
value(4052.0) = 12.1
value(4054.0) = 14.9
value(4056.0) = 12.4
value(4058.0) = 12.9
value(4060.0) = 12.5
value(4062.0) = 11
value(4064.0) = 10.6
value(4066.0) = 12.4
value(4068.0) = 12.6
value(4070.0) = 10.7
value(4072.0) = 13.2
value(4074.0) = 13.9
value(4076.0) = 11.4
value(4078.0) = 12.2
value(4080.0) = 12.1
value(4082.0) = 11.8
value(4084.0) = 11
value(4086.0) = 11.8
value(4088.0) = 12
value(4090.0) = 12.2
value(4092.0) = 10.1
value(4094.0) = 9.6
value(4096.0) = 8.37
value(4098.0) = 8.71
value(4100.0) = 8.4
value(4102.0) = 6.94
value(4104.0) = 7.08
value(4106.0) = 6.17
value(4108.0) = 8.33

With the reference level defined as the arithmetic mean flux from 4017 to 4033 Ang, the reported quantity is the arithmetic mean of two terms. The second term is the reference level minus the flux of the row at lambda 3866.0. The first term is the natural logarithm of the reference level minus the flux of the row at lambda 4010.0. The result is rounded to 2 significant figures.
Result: -2.6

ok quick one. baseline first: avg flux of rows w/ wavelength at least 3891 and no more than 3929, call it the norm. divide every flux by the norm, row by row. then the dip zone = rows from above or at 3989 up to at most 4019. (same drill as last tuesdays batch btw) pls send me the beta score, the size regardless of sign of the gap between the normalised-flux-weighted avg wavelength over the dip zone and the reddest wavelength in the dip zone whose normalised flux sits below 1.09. 1.7 Ang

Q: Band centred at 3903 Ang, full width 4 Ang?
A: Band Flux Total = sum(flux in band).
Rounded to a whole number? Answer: 19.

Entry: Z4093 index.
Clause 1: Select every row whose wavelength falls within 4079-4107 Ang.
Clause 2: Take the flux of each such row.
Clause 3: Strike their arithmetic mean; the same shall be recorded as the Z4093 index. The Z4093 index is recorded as 9.7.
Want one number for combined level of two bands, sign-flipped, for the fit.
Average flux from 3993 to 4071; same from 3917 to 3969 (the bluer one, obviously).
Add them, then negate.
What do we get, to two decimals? -21.72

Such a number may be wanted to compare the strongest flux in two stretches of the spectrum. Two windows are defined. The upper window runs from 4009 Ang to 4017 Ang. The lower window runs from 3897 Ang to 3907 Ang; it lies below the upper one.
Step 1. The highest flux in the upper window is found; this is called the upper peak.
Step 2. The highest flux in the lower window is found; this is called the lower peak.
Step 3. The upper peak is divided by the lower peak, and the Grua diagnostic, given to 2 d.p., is 1.20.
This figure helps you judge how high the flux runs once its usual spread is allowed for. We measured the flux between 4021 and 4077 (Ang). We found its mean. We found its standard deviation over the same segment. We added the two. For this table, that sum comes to 13.3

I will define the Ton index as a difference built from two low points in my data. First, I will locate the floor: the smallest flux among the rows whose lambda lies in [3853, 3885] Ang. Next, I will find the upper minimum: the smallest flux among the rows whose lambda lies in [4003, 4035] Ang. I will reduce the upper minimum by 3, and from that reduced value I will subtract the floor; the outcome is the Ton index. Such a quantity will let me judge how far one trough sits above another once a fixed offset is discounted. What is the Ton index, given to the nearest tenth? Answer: -0.4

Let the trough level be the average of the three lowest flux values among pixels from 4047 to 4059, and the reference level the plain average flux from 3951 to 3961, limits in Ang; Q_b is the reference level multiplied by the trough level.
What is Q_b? 135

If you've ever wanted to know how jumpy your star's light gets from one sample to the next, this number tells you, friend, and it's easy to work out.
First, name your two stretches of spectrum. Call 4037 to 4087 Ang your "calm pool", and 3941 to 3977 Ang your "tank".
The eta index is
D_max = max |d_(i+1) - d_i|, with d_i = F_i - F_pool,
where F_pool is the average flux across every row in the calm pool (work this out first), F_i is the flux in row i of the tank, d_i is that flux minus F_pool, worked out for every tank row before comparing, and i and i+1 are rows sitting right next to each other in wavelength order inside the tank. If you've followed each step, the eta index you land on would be 3.0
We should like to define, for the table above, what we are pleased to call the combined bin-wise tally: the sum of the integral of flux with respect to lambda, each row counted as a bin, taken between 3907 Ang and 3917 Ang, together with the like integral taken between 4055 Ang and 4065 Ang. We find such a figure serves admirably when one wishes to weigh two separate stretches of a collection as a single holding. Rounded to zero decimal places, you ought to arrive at 231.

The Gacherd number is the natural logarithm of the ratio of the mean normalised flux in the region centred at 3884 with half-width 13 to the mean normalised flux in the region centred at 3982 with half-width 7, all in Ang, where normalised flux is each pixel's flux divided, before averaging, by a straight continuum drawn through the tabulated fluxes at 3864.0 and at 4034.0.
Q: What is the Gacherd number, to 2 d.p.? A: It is -0.13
